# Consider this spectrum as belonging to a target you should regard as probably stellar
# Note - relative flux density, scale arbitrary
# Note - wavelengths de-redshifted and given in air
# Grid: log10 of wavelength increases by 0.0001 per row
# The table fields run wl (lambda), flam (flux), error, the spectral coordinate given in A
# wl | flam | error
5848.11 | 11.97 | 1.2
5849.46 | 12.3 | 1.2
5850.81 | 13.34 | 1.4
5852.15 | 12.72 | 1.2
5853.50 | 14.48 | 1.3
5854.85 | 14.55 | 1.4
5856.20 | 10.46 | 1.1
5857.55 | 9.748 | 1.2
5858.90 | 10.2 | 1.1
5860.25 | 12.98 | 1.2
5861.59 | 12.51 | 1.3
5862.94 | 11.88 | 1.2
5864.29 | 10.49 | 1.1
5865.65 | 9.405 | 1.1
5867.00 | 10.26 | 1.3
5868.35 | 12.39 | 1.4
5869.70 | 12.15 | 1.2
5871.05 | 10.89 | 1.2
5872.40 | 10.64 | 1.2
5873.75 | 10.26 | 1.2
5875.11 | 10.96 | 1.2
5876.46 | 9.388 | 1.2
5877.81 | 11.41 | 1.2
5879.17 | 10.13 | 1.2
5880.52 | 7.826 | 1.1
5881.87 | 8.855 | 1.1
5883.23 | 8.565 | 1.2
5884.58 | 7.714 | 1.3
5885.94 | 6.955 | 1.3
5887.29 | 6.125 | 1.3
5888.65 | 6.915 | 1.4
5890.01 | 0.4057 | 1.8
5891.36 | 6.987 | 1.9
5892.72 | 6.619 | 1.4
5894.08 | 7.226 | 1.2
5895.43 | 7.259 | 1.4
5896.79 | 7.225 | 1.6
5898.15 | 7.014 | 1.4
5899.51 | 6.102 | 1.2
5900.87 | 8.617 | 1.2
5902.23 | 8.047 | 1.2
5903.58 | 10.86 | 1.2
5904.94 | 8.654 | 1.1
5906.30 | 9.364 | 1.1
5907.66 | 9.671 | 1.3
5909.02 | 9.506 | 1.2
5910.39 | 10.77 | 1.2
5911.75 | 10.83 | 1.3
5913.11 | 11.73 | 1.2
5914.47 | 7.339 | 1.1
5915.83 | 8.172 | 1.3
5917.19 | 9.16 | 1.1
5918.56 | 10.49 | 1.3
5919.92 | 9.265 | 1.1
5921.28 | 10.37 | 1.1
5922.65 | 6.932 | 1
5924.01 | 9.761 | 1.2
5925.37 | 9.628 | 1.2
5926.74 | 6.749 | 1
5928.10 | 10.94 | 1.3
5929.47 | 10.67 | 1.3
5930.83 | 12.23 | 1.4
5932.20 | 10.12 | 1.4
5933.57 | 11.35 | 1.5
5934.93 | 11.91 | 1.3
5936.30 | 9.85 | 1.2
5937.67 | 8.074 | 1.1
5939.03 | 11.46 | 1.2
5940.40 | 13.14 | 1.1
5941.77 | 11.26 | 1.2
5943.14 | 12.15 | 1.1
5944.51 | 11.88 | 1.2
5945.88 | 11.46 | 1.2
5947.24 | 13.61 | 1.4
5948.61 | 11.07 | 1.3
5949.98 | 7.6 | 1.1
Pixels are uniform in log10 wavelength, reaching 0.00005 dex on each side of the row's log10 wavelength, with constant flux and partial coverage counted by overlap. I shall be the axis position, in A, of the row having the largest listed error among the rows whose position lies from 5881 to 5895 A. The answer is 5891.36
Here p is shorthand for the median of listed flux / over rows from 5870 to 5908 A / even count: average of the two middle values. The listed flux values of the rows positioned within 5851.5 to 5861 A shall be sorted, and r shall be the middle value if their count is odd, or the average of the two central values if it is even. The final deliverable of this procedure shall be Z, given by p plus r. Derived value 21.0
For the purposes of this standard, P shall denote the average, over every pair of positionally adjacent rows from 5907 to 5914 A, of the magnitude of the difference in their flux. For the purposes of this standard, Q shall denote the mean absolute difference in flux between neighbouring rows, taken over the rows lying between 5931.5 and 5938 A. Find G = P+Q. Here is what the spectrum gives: 2.00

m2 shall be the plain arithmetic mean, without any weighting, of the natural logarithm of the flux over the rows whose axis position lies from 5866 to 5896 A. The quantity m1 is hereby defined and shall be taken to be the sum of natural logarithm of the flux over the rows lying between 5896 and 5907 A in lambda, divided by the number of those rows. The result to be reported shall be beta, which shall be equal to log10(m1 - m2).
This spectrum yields -1.24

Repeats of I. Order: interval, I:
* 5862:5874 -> 5868.35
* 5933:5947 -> 5933.57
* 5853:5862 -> 5854.85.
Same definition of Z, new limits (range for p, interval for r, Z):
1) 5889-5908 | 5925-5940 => 17.9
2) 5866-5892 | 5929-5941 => 20.7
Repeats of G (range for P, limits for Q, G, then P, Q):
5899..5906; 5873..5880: 3.42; 2.0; 1.4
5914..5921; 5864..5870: 2.17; 1.1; 1.1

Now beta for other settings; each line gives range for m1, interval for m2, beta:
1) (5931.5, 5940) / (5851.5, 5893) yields -0.82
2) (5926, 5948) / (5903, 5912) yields -1.02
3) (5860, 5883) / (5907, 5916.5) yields -0.99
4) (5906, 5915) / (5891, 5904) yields -0.57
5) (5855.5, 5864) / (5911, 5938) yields -0.82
